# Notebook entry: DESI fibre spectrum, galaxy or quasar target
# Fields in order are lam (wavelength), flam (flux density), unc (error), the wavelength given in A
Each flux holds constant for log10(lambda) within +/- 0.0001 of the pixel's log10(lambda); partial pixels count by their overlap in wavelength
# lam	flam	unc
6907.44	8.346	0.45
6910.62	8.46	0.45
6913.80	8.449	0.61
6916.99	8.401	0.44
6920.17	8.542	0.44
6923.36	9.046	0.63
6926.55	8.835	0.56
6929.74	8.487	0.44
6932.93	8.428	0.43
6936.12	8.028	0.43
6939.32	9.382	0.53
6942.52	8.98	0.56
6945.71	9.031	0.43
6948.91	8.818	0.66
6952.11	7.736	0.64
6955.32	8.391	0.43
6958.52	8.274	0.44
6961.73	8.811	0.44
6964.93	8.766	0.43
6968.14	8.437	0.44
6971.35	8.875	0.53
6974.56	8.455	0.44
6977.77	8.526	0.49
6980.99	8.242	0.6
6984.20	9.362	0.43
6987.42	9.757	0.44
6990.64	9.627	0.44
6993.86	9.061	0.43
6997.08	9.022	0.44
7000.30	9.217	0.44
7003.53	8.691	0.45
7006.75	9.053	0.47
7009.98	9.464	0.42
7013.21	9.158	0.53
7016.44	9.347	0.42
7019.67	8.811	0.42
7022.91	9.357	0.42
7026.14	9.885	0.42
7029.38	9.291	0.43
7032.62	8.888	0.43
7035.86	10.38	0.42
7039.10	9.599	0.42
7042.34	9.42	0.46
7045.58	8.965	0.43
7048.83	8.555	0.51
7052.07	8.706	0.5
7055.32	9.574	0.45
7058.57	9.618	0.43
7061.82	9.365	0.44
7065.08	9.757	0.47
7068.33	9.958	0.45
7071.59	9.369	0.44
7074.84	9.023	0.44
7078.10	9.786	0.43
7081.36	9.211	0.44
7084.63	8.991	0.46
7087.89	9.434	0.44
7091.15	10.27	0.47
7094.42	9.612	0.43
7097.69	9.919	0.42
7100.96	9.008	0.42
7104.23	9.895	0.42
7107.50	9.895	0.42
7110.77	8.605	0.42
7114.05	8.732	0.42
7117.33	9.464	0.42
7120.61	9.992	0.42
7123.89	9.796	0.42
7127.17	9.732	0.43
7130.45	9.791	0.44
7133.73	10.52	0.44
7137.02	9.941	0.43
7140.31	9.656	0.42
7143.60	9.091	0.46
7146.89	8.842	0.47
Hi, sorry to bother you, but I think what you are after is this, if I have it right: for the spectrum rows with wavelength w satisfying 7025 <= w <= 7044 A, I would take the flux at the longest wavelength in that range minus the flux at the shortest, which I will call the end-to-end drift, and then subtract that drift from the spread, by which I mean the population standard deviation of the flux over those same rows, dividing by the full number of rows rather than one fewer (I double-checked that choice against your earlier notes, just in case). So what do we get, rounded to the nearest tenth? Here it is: 0.9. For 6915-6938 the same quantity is 0.7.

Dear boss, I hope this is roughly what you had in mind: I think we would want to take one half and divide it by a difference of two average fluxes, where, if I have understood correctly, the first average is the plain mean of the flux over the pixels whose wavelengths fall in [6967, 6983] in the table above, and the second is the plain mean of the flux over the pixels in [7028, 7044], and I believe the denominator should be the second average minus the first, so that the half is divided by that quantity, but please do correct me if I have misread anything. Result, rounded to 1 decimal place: 0.5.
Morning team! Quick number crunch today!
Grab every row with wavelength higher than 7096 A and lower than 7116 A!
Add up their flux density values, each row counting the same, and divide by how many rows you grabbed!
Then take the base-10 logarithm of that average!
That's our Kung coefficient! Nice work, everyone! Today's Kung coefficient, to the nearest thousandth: 0.970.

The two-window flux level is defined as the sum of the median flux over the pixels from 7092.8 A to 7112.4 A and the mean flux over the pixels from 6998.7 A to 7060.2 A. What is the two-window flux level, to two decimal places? 19.02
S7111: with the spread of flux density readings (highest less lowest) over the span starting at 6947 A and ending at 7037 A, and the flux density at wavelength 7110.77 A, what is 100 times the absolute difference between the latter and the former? 596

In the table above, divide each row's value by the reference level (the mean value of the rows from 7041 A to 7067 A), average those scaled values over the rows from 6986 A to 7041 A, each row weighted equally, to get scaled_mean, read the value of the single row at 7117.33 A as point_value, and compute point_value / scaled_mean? 9.4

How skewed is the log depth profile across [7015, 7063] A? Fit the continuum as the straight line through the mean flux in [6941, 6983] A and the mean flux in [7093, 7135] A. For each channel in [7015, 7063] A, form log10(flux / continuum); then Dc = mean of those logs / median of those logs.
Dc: 0.70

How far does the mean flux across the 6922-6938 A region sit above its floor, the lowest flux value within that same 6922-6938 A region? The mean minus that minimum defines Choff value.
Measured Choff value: 0.54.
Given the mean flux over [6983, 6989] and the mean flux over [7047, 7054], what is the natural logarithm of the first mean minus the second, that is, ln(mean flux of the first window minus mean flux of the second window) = -0.1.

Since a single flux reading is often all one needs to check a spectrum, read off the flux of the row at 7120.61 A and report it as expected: 9.992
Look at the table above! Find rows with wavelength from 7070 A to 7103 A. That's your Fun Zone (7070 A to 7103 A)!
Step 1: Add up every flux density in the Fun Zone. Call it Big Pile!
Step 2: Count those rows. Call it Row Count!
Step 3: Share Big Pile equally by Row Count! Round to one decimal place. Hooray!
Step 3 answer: 9.5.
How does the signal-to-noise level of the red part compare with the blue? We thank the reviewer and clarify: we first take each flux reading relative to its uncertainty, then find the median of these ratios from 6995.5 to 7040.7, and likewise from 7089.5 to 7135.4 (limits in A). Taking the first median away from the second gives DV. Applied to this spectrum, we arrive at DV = 1.3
